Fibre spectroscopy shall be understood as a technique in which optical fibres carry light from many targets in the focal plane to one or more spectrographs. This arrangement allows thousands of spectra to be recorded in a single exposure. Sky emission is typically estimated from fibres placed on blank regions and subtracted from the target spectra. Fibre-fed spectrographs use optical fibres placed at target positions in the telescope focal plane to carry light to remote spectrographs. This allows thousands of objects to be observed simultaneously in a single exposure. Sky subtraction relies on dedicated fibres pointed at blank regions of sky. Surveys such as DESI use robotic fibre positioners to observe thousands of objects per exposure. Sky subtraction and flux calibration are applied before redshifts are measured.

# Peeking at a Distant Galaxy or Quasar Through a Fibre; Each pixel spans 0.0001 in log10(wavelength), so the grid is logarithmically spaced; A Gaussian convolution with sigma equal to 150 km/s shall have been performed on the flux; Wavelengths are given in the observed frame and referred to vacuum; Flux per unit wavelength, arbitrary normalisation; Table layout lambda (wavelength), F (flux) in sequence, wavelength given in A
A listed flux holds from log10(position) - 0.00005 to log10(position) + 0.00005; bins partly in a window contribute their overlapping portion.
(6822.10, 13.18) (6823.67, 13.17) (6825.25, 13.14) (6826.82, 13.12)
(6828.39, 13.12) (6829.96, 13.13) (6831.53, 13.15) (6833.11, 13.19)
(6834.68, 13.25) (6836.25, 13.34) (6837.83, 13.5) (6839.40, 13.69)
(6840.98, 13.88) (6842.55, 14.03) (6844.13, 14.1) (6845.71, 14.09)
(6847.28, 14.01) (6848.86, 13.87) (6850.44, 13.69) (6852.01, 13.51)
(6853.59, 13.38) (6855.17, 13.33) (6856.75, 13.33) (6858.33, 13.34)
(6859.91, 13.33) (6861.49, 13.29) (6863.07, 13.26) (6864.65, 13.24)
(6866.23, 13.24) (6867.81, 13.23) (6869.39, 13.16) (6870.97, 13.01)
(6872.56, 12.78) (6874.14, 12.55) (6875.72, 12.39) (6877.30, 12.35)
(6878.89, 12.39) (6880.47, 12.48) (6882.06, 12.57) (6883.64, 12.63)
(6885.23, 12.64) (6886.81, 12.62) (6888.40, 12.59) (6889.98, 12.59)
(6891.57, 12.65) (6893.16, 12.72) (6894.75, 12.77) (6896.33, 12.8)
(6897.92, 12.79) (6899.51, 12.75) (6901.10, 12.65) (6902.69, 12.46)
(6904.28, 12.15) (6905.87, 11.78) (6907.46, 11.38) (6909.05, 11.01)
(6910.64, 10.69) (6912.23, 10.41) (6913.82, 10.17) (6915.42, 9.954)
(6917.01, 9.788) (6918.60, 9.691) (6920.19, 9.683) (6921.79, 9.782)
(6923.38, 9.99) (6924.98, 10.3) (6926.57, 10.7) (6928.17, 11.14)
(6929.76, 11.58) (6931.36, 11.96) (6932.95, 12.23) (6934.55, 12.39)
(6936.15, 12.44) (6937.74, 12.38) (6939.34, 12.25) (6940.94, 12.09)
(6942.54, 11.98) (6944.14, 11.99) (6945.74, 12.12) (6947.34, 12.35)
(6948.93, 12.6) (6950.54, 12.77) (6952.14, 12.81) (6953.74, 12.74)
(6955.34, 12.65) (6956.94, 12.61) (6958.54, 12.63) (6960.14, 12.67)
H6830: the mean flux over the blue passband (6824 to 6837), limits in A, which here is 13.2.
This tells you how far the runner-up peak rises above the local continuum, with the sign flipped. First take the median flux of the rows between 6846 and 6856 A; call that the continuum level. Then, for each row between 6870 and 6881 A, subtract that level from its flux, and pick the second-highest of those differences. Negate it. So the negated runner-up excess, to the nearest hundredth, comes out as 0.82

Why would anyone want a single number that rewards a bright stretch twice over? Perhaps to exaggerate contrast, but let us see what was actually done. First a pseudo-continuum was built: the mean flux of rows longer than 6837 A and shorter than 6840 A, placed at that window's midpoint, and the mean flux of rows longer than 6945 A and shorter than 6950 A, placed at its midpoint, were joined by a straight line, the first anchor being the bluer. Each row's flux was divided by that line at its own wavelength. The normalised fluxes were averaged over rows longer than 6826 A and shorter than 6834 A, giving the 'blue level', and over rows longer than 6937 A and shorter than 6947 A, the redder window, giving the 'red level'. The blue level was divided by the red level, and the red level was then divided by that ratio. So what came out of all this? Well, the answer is 0.99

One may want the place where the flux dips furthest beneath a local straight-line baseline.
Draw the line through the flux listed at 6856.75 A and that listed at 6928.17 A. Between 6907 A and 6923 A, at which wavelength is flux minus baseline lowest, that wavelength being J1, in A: 6918.60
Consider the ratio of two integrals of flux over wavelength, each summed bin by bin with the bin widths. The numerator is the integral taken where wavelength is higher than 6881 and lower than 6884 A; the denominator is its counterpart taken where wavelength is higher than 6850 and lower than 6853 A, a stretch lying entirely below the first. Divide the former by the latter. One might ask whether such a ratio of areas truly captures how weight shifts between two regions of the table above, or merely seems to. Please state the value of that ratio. 0.93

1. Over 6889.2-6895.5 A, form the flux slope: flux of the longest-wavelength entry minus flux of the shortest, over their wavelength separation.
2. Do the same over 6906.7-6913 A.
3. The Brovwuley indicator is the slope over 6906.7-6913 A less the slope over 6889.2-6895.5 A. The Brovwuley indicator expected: -0.24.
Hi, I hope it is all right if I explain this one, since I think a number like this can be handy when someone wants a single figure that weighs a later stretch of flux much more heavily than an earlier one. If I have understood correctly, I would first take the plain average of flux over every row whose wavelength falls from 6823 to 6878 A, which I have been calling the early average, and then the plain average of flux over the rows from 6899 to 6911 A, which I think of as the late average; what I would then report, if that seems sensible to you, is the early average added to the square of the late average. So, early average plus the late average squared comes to 154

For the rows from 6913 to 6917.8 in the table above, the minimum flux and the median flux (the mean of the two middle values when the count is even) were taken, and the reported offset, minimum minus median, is -0.17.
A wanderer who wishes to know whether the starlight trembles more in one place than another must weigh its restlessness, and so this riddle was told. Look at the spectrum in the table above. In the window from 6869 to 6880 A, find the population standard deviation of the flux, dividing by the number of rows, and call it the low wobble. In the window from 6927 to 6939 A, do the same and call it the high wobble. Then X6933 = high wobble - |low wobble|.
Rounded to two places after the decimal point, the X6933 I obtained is 0.15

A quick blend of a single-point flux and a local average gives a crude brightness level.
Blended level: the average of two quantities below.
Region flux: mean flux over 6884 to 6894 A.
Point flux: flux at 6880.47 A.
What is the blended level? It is 12.6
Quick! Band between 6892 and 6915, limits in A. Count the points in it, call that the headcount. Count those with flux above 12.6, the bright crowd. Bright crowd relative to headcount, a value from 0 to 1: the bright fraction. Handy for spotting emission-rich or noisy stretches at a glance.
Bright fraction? 0.43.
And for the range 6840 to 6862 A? 1.00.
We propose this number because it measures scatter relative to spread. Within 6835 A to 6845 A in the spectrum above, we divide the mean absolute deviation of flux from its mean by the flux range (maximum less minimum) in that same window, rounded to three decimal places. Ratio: 0.325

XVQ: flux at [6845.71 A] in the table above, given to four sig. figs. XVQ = 14.09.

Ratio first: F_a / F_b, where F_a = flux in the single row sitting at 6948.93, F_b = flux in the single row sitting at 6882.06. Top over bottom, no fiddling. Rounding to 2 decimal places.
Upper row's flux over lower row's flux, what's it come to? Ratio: 1.00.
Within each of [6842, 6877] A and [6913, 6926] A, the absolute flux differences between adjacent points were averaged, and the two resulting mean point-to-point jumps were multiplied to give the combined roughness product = 0.014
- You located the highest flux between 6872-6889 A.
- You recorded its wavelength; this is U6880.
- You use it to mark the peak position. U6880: 6872.56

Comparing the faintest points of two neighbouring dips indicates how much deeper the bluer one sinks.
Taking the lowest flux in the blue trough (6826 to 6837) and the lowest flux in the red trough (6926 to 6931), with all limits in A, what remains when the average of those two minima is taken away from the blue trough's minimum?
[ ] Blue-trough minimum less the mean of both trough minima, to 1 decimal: 1.2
